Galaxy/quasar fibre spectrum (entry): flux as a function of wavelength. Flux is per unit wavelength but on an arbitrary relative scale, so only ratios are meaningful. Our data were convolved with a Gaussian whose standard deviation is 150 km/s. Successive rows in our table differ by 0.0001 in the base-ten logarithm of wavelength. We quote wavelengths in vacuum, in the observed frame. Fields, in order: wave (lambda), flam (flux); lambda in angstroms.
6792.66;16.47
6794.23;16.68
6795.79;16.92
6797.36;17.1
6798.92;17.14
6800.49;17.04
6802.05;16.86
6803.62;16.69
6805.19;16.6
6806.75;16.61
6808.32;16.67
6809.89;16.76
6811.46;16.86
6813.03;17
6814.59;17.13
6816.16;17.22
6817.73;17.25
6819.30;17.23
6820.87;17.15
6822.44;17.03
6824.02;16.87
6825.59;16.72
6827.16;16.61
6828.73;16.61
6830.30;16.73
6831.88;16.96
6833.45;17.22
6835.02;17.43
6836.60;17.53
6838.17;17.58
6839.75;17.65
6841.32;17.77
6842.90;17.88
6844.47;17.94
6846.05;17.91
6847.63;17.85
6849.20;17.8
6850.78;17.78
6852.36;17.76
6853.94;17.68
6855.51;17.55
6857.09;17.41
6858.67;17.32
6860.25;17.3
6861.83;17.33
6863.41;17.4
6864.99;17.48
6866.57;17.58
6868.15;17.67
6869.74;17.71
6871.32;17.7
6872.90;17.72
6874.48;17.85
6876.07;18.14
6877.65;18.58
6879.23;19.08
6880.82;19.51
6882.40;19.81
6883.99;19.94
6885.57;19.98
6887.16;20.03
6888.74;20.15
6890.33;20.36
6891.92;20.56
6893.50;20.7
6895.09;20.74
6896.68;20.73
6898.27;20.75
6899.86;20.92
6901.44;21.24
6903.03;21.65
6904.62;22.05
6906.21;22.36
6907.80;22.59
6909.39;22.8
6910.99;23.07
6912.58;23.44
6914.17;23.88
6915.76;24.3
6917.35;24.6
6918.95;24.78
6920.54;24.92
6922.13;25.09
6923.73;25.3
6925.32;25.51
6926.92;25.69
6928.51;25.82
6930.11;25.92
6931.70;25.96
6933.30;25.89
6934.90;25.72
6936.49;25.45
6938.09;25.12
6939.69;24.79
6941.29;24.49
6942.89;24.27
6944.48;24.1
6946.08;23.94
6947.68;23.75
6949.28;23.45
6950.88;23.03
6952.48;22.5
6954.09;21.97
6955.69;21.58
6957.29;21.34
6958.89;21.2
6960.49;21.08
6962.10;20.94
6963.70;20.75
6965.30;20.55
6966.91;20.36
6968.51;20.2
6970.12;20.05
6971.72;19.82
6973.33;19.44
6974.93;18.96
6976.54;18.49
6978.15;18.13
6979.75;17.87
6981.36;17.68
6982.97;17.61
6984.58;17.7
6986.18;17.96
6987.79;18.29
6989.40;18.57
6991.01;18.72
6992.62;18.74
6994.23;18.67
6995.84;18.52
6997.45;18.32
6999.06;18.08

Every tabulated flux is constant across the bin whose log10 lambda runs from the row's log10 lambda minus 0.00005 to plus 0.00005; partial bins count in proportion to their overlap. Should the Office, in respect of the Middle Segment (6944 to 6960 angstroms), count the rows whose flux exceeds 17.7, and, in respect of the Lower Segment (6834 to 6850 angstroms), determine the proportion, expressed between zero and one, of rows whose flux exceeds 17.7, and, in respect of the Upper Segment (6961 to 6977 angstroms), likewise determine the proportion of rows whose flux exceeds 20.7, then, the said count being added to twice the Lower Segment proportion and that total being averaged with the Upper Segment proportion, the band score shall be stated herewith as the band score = 5.70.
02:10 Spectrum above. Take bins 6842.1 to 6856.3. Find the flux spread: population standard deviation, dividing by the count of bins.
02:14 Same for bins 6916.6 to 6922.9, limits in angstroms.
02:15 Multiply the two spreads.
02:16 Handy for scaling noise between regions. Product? 0.021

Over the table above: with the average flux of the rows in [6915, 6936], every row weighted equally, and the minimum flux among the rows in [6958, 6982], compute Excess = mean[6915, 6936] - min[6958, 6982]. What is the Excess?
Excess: 7.7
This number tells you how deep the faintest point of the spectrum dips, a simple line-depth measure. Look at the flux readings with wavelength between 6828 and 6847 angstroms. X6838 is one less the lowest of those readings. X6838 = -15.6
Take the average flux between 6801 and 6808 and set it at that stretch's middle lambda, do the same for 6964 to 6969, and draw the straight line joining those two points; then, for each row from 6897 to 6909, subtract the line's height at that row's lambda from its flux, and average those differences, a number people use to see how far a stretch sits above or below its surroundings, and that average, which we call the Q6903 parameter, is 2.7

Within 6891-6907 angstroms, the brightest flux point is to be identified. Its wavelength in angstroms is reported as 6906.21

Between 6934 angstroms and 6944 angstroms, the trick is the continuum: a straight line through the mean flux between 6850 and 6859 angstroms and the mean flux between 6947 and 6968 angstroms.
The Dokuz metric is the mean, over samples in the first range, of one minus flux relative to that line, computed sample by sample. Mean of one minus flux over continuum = -0.19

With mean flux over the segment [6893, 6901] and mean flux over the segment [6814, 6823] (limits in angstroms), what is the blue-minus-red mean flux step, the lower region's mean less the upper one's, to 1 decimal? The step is -3.6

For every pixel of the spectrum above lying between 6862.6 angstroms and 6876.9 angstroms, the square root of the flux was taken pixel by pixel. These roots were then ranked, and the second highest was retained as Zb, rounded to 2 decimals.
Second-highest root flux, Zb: 4.22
